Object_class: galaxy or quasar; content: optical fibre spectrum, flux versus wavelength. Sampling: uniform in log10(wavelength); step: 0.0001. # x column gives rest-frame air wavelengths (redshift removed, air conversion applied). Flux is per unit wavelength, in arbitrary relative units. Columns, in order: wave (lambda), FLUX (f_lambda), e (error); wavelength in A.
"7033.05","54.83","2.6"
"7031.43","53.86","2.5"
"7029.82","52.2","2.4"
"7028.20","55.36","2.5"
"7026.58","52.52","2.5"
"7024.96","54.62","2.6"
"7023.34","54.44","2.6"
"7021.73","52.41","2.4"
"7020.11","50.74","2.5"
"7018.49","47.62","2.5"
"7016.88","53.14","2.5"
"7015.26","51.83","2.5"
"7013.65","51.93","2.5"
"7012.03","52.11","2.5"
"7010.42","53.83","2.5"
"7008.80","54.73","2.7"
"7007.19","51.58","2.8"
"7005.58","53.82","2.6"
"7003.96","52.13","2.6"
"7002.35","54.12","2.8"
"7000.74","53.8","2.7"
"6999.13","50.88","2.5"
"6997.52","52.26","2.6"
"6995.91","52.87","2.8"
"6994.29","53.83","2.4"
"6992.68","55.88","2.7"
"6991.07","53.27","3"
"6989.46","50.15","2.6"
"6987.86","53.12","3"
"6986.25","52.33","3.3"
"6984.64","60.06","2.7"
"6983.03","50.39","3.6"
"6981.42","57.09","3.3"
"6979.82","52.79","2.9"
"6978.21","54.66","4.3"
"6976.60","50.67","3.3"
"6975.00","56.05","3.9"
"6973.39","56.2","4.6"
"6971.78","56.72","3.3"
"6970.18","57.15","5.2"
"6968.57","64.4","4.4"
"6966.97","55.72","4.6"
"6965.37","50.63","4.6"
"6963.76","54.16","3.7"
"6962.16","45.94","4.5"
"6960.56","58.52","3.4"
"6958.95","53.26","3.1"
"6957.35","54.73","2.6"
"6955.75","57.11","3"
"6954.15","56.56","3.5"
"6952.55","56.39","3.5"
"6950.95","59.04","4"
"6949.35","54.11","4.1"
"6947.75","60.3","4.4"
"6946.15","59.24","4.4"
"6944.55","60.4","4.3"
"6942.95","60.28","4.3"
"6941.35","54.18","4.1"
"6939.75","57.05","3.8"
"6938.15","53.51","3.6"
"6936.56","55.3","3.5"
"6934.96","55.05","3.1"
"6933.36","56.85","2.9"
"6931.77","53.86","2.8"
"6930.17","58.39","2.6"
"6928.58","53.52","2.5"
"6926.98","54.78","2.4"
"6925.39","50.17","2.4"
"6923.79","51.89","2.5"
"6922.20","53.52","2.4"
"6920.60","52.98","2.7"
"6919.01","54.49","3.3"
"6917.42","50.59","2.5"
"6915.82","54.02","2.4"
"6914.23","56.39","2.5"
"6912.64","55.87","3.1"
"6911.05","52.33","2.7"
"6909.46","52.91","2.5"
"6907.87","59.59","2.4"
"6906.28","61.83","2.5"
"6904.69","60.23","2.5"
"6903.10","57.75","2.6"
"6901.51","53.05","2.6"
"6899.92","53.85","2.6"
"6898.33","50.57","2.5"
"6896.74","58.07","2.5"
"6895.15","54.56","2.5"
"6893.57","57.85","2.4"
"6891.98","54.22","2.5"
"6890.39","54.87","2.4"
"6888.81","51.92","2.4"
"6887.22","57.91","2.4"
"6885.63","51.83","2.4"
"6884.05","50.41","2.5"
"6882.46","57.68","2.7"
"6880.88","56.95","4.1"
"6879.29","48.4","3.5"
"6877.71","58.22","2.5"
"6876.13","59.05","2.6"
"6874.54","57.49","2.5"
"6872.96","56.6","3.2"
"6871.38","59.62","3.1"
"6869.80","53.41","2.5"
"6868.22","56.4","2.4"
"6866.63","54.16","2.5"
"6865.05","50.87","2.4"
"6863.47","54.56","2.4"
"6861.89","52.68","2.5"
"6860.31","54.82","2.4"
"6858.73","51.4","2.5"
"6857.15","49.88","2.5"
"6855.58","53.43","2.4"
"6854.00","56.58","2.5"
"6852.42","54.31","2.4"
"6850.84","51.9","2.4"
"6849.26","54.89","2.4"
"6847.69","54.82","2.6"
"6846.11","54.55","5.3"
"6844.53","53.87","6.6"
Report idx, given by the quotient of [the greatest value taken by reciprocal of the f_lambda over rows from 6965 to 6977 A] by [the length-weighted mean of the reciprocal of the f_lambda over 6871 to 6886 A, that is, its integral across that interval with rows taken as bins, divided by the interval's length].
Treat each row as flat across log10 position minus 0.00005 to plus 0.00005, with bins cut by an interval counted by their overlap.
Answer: 1.09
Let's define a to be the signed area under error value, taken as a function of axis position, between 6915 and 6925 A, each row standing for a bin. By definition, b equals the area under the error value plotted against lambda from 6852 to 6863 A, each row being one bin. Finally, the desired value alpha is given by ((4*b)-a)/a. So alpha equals 3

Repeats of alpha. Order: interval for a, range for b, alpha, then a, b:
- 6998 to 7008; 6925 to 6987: 33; 27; 224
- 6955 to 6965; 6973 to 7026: 17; 34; 151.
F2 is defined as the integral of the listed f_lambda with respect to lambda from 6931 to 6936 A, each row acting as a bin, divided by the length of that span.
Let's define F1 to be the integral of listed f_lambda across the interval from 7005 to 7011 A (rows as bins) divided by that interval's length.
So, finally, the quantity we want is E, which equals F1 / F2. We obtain 0.97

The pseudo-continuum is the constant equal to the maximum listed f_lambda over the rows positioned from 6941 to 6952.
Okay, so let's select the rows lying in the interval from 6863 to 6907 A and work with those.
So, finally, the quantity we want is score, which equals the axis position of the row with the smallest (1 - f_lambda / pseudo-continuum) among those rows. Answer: 6906.28 A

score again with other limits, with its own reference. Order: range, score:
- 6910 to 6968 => 6944.55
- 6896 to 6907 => 6906.28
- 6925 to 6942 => 6930.17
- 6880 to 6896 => 6887.22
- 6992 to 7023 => 6992.68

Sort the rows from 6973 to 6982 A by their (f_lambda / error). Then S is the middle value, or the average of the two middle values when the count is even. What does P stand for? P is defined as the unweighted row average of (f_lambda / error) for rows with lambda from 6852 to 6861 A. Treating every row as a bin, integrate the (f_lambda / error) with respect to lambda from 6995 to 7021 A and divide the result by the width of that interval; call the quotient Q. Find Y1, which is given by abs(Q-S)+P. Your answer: 27.1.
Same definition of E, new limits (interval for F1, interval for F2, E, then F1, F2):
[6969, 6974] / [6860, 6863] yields 1.07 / 57.2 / 53.7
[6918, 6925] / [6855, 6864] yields 1.00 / 53.0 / 52.8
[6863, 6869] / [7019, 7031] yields 1.02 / 53.9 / 53.1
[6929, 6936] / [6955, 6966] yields 1.04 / 55.9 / 53.5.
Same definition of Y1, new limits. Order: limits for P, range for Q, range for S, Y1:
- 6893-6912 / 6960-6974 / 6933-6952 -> 23.3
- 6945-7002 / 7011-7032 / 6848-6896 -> 17.0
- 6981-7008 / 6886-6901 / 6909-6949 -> 21.9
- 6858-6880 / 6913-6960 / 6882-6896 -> 24.8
